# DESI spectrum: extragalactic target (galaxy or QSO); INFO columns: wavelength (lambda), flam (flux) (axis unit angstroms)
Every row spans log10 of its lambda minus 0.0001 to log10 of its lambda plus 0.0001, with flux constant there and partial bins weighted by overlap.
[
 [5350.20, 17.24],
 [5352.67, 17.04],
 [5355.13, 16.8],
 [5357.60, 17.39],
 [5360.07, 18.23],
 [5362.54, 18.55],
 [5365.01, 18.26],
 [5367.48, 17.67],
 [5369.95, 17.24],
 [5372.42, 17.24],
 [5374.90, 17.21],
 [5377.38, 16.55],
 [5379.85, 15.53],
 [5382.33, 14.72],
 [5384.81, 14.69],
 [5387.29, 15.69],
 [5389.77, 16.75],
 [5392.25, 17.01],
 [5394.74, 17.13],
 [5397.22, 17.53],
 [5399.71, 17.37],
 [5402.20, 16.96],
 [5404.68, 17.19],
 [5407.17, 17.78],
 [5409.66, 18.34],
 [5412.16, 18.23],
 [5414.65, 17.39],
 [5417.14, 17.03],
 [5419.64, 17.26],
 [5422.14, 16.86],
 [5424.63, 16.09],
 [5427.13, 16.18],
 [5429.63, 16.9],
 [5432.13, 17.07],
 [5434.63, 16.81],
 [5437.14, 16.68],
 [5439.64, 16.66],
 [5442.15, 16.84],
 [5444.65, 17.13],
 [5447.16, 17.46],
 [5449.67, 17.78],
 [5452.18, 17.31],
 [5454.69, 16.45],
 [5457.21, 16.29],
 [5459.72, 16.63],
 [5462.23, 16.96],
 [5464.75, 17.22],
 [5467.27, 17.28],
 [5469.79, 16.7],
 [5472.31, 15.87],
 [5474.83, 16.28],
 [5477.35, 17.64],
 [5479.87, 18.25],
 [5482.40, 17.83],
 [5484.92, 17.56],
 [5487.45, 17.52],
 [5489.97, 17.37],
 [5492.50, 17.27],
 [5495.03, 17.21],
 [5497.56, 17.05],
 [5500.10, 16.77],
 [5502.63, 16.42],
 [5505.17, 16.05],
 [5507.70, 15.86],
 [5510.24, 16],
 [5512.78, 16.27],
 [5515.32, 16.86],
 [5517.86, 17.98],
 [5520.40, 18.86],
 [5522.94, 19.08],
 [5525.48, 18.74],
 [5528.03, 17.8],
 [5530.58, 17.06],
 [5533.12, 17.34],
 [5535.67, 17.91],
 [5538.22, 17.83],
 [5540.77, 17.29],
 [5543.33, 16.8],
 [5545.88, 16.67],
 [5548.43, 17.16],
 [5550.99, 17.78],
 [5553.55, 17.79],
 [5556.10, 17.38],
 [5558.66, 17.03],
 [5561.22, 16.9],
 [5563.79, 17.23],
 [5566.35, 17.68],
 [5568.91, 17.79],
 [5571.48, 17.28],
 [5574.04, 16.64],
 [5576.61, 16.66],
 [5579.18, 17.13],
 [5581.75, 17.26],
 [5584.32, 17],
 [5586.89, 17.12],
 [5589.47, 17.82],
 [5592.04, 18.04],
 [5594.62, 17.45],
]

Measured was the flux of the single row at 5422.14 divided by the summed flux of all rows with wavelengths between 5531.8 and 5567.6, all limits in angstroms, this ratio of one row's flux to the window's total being 0.0694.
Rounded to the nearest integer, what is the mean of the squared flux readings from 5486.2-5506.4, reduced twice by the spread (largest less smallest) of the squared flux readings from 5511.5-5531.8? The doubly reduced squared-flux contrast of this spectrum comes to 89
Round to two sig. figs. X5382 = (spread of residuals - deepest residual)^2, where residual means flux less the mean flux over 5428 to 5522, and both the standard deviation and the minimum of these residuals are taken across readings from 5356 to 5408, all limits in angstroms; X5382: 11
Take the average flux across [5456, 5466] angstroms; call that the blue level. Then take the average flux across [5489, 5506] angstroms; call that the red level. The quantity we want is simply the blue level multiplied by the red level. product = 283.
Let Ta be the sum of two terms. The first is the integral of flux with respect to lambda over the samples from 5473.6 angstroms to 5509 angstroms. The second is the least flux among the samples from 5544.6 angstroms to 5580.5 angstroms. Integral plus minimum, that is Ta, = 621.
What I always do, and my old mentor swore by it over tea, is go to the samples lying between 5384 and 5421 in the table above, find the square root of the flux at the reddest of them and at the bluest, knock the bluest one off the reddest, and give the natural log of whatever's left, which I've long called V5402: -1.13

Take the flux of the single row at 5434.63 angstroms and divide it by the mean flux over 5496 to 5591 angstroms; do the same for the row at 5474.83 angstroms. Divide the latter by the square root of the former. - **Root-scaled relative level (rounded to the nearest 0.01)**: 0.96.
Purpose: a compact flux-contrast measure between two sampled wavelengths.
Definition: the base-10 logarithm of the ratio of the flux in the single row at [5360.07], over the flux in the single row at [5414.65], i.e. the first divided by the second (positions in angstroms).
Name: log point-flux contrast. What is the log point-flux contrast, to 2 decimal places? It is 0.02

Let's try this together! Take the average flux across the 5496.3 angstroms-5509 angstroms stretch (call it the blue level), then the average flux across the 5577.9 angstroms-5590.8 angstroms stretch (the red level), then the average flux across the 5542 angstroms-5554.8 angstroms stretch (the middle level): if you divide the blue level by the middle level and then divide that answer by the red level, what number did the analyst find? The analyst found 0.0552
